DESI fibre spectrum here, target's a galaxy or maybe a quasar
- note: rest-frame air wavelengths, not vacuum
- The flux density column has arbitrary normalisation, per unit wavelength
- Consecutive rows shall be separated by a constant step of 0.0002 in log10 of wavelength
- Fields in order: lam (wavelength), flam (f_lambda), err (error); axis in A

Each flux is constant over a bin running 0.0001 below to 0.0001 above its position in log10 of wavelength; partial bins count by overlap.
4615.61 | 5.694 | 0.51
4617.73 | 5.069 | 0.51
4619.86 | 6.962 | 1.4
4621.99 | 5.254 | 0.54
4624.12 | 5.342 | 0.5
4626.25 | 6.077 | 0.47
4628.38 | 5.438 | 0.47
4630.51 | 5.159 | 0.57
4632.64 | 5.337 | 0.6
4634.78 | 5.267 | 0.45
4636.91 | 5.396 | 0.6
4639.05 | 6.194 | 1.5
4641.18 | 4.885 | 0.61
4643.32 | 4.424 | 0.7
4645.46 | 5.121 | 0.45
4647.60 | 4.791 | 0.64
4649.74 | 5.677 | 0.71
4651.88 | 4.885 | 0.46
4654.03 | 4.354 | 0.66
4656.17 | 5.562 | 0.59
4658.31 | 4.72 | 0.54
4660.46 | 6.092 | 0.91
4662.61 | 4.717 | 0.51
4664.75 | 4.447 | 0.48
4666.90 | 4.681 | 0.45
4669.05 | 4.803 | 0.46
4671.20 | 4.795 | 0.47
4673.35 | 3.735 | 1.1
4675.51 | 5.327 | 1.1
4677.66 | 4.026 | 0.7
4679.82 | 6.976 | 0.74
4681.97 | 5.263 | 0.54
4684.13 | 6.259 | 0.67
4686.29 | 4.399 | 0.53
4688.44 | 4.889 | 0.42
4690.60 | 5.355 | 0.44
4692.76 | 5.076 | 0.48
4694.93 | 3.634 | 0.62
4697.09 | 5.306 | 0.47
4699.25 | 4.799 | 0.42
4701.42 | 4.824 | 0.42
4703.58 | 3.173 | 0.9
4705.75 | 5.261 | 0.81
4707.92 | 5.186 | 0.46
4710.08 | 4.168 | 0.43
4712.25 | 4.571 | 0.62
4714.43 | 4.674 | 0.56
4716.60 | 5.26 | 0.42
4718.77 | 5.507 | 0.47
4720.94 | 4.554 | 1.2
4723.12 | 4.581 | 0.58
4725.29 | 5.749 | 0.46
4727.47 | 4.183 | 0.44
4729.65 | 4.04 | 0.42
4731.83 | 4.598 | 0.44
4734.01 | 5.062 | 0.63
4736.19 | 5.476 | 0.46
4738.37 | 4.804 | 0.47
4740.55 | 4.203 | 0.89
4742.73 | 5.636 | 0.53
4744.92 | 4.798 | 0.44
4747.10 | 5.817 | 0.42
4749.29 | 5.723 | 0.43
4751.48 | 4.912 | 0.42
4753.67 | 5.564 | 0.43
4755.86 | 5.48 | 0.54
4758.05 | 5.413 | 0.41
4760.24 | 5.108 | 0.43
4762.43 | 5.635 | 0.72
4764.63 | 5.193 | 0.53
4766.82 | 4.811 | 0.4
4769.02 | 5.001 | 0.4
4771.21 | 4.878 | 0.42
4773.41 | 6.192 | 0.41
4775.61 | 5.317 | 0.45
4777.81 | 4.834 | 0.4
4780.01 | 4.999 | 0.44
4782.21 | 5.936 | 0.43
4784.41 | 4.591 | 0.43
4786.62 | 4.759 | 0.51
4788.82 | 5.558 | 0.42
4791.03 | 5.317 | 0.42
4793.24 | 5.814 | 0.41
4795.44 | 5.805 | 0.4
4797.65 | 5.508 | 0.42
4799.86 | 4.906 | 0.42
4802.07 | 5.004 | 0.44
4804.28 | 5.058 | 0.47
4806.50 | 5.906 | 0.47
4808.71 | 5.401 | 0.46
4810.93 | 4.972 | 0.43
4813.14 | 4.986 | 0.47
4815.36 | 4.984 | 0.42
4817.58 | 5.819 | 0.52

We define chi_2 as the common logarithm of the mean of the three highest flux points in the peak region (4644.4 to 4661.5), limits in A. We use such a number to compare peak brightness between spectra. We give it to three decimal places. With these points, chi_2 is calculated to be 0.762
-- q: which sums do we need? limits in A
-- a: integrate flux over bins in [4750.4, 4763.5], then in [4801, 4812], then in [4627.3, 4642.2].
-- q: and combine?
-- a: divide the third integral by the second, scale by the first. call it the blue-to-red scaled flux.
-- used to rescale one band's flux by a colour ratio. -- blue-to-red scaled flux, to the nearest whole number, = 97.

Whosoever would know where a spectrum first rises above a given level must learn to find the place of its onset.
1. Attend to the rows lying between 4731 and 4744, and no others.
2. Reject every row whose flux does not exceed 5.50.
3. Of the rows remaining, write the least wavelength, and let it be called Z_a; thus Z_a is 4742.73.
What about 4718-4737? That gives 4718.77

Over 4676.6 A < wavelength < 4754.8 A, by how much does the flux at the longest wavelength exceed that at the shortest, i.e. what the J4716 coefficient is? 1.5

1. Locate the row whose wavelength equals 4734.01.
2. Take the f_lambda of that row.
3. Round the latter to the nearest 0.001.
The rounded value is 5.062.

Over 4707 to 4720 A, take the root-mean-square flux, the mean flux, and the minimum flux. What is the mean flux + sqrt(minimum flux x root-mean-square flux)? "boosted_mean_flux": 9.4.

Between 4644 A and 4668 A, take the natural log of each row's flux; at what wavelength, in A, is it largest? 4660.46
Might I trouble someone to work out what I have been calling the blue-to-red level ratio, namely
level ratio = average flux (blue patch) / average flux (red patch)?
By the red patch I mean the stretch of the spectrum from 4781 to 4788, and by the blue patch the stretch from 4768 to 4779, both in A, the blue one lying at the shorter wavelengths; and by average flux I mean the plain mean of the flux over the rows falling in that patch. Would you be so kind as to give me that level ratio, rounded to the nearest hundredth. 1.03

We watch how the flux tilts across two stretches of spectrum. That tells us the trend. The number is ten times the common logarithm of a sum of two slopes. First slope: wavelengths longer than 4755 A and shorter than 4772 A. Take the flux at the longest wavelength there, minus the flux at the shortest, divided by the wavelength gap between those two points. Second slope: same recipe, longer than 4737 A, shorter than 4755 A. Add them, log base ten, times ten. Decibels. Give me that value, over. -20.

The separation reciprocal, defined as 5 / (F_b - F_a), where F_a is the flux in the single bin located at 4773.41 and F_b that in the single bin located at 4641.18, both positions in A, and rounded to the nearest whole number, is -4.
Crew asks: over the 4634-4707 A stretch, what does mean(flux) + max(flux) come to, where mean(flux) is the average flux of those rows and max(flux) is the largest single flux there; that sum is 11.9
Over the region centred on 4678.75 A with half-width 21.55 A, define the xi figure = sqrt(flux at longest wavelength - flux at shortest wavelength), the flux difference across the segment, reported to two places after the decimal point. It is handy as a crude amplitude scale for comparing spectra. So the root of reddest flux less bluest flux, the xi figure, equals 0.28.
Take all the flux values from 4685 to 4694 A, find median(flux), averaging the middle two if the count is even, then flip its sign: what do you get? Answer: -4.98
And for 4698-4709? -4.82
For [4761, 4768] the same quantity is -5.19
